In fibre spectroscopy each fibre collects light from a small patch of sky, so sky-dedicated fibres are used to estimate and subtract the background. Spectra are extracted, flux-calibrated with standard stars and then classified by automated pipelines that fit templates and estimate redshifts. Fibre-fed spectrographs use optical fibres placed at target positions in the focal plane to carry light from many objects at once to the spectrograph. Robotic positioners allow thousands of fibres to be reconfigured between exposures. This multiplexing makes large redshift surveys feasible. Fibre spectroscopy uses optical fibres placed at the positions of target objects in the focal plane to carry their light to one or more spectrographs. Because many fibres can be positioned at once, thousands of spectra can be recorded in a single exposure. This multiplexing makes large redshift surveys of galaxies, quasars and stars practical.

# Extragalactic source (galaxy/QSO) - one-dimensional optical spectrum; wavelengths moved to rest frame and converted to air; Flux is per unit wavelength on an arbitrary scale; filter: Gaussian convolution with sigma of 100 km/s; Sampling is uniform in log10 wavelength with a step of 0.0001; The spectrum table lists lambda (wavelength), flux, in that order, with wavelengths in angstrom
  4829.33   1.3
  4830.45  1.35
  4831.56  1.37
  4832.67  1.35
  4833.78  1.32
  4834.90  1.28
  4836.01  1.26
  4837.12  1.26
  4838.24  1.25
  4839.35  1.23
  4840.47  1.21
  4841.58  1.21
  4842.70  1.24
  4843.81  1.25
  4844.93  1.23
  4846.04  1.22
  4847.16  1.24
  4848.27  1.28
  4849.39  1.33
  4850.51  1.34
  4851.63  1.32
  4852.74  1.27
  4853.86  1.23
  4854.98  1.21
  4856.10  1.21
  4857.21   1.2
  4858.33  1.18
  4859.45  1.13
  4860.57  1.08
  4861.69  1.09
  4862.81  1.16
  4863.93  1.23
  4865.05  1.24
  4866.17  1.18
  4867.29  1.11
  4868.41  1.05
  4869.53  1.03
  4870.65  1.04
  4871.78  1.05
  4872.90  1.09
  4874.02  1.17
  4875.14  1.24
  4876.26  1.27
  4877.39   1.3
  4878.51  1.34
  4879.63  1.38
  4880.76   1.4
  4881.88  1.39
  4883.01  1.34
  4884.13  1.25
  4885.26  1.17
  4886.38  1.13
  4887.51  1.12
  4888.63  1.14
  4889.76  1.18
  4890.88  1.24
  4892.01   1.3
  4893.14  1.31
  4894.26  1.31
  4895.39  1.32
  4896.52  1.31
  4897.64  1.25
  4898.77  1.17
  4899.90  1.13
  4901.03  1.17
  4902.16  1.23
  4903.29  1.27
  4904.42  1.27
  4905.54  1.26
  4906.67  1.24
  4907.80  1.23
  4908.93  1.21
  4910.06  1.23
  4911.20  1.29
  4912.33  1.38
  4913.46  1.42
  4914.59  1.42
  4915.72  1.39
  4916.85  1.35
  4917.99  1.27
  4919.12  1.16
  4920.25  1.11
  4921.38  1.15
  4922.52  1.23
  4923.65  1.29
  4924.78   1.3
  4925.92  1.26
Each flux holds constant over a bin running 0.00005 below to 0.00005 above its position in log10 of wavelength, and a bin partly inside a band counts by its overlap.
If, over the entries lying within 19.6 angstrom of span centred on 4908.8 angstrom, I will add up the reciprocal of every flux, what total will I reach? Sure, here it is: 13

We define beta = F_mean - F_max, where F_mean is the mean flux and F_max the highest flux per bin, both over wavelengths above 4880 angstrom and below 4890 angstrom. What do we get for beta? -0.16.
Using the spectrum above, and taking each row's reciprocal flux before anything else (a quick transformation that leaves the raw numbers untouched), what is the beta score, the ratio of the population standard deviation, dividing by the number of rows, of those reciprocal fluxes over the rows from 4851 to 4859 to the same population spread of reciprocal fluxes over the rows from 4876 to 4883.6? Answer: 1.1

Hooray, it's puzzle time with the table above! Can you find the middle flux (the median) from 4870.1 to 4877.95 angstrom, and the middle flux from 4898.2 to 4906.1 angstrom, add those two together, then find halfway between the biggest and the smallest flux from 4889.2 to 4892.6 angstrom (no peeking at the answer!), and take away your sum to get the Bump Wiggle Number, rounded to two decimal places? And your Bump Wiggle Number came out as -1.16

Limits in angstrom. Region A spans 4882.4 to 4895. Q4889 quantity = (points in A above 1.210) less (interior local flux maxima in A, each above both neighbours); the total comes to 6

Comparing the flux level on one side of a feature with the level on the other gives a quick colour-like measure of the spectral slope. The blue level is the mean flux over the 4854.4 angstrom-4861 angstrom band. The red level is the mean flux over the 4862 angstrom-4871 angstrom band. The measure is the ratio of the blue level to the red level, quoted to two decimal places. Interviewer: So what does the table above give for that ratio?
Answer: 1.03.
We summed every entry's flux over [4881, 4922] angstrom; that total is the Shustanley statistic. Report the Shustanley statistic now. 45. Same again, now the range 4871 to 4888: 19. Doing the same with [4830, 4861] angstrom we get 35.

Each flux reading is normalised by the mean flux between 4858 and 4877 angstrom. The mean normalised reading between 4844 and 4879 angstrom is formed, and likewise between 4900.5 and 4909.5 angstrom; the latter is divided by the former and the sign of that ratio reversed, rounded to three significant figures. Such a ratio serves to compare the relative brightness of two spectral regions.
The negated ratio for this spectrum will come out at -1.03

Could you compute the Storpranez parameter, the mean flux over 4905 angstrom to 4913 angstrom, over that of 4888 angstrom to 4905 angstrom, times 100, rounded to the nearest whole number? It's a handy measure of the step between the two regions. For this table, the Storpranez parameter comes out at 102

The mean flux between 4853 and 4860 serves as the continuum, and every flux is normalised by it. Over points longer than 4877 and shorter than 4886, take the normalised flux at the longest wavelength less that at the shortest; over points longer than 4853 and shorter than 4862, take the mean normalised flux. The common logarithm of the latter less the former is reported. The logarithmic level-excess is 0.04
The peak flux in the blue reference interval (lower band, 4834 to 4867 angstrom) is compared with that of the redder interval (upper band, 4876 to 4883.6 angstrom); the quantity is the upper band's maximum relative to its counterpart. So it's 1.04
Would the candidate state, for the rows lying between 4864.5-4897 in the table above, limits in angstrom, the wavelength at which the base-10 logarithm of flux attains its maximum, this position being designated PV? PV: 4880.76 angstrom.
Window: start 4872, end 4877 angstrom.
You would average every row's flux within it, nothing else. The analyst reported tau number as 1.19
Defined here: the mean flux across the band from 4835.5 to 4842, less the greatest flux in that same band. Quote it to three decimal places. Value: -0.023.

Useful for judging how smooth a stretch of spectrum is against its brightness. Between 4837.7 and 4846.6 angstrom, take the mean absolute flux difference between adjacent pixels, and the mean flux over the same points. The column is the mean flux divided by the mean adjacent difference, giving 78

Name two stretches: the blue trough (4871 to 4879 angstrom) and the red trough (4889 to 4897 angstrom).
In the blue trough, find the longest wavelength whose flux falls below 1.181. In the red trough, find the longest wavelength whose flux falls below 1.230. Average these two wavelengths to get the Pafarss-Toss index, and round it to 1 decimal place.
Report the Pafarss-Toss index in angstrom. 4881.9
